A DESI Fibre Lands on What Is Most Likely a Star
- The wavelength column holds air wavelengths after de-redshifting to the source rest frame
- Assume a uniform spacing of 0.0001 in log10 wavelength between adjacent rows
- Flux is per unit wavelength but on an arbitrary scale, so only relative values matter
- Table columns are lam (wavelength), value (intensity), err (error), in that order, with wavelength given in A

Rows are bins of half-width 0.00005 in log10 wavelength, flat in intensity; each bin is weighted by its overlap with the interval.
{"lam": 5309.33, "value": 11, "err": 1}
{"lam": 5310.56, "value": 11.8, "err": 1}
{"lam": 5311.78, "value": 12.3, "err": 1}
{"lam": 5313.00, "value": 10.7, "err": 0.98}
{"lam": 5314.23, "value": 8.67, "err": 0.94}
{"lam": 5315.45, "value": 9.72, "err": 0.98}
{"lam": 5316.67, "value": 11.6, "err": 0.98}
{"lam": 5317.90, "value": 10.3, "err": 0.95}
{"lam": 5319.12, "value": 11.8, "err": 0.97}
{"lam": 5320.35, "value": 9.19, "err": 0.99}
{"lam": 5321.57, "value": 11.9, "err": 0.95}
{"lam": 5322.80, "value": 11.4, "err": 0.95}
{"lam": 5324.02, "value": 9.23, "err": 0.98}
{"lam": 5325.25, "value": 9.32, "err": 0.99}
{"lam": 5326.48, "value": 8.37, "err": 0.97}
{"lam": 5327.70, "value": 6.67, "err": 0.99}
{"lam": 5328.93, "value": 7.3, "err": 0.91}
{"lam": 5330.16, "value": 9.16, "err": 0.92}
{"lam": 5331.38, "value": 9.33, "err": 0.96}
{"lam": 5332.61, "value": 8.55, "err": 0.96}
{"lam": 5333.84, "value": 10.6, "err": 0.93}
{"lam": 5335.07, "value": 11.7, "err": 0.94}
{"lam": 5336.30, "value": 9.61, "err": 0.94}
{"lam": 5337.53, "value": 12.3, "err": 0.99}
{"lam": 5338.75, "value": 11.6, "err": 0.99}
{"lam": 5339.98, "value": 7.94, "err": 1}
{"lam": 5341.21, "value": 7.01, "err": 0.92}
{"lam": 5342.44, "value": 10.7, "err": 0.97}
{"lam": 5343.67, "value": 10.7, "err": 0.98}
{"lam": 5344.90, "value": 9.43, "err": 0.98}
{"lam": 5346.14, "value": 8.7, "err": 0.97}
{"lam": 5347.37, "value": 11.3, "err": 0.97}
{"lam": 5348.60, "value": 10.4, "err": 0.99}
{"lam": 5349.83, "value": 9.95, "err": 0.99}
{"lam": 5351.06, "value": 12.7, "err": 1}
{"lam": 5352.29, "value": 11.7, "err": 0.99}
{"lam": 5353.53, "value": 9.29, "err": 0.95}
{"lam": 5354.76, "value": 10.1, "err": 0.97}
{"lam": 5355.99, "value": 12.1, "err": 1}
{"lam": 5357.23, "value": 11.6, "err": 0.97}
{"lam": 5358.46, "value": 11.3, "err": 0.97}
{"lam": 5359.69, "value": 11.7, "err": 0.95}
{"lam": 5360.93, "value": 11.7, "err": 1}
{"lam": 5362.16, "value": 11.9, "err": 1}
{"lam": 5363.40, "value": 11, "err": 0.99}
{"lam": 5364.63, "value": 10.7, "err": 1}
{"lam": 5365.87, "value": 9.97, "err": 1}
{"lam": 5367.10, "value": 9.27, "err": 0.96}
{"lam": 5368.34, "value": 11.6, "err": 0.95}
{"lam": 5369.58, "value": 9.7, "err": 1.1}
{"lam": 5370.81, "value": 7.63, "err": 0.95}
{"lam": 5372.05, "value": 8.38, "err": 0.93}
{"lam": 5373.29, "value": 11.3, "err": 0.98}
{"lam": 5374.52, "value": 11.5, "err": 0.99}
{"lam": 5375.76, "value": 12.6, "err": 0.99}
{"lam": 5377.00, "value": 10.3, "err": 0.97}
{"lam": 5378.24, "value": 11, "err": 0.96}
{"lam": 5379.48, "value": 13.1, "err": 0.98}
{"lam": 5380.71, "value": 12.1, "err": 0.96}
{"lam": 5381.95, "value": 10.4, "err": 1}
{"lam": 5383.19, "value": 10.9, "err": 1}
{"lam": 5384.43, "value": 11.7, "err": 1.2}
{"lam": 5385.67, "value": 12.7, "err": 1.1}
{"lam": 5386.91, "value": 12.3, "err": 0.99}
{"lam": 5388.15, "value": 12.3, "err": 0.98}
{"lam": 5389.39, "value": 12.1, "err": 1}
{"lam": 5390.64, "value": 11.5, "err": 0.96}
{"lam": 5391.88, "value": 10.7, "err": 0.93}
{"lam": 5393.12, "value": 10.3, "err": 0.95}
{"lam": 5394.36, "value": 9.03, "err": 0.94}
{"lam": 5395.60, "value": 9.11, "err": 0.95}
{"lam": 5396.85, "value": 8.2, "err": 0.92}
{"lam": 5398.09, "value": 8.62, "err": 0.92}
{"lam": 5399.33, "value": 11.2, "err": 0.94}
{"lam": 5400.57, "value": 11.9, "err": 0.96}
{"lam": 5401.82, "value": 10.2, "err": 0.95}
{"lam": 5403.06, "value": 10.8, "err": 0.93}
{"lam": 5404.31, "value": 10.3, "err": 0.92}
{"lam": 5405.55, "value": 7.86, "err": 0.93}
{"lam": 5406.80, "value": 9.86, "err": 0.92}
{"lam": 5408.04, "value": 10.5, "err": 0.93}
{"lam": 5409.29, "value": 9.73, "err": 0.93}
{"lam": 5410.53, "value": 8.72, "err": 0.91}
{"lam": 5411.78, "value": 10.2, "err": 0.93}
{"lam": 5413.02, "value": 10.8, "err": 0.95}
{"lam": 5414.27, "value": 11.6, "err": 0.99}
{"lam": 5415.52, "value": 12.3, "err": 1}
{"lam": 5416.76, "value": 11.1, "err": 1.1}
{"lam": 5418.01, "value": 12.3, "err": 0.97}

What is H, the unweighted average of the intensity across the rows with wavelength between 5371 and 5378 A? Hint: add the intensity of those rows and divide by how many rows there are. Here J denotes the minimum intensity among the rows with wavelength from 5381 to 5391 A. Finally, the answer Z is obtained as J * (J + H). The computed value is 221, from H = 10.8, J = 10.4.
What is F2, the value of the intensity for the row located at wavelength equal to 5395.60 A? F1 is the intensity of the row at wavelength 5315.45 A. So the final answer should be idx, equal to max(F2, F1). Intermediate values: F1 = 9.72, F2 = 9.11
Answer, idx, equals 9.7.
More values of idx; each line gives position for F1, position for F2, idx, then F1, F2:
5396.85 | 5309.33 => 11.0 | 8.2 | 11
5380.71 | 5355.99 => 12.1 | 12.1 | 12.1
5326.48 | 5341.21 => 8.4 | 8.37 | 7.01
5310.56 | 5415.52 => 12.3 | 11.8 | 12.3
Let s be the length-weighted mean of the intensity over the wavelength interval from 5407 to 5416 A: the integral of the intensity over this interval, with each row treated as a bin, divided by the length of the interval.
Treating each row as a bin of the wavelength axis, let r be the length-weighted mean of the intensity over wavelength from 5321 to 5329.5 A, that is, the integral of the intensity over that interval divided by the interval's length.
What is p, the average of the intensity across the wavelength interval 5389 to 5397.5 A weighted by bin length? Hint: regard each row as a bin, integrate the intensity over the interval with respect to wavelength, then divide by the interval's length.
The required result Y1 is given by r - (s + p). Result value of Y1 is -11.4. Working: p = 10.1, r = 9.2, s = 10.5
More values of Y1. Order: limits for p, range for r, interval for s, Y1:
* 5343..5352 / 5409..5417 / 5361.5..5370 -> -10.5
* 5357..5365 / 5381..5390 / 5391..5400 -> -9.3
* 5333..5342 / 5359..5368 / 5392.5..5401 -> -8.9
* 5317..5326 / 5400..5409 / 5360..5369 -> -11.2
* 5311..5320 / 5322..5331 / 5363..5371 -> -11.9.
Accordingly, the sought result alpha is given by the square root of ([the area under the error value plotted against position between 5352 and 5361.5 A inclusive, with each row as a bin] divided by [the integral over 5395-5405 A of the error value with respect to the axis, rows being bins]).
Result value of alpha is 0.99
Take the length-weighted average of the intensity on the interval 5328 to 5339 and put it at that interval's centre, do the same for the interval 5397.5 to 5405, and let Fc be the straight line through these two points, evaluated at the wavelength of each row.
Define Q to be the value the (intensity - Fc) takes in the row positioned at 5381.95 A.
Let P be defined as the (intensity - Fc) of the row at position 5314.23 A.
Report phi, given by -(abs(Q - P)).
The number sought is -1.1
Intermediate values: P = -1.0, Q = 0.1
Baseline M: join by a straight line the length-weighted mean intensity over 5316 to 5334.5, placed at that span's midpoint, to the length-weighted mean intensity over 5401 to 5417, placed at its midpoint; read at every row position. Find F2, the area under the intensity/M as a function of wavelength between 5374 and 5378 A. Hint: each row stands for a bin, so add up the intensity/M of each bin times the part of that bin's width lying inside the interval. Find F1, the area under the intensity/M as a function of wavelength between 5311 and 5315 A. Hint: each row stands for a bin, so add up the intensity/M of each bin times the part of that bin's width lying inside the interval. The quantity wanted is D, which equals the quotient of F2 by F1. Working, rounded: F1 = 4.4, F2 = 4.5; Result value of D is 1.02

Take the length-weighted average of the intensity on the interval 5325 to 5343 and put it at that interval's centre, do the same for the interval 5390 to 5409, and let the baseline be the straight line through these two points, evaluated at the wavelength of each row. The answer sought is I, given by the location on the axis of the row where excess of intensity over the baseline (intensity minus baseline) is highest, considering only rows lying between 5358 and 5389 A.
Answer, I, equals 5379.48 A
